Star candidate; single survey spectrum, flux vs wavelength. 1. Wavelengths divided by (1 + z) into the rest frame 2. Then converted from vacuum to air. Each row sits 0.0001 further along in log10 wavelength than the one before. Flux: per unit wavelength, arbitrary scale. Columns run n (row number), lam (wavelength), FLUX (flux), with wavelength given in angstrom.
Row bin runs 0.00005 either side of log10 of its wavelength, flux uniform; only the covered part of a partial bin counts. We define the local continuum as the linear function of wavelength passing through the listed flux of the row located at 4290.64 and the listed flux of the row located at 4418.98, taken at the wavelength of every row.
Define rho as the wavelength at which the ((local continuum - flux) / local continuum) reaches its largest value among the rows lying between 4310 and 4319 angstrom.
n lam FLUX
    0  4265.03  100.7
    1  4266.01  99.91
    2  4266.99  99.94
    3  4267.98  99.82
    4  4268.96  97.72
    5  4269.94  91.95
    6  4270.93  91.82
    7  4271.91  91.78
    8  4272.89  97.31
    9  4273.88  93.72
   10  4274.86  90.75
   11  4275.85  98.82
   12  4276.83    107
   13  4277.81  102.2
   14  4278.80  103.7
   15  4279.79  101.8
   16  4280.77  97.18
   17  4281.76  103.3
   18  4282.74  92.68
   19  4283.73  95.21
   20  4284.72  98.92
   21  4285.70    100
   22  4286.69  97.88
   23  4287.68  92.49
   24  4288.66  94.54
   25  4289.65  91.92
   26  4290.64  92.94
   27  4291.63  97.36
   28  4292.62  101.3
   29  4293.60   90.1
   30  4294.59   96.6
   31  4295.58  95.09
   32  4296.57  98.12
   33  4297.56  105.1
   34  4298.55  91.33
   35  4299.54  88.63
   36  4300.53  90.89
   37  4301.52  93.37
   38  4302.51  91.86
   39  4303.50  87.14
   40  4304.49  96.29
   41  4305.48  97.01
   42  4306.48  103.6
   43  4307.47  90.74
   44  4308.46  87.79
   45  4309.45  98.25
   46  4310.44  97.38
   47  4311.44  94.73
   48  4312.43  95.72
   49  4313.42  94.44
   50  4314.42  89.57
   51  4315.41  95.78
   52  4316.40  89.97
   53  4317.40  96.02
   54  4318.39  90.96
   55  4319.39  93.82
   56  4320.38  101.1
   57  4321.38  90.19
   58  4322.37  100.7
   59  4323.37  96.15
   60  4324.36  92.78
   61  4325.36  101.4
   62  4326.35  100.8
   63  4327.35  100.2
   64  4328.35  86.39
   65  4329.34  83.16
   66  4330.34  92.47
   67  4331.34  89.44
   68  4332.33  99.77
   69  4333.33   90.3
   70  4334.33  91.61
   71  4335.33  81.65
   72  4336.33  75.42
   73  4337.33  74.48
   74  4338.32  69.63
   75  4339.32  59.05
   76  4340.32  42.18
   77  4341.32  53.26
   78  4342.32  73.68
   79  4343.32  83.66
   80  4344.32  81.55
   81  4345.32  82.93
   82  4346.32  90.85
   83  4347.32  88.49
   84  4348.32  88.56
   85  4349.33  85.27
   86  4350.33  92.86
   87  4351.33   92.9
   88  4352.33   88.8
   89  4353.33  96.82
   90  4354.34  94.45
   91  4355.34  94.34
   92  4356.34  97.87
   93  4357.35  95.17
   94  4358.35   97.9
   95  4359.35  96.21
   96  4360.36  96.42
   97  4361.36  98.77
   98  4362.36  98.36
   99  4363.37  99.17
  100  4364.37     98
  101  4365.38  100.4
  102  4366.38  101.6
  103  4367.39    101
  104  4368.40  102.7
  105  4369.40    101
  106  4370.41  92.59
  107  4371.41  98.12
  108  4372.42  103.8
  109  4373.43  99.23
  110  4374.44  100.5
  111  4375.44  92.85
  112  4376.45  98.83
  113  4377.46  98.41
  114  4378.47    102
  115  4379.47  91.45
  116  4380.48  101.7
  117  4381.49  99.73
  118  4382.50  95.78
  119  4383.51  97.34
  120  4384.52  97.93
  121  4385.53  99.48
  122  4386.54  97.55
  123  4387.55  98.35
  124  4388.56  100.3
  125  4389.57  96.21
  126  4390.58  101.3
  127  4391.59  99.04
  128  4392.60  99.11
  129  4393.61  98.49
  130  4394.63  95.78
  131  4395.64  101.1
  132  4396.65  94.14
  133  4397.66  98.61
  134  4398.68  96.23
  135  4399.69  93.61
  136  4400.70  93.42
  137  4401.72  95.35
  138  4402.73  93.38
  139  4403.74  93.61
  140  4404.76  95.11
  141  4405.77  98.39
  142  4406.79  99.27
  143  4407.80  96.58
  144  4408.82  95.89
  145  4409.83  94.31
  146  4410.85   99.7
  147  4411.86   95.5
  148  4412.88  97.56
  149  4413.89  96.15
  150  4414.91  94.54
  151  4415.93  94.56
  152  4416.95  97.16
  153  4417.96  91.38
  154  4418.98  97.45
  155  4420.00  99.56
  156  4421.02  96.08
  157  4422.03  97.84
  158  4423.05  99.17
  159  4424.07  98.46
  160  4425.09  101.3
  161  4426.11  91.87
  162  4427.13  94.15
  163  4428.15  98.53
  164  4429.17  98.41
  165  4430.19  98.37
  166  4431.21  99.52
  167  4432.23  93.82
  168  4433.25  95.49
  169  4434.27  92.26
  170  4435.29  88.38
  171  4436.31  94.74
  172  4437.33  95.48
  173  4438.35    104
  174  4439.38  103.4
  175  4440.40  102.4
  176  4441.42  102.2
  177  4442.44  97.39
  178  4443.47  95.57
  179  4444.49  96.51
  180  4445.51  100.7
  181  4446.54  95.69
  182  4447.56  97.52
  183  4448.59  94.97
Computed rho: 4314.42 angstrom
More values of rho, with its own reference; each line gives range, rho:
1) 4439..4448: 4443.47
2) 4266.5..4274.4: 4271.91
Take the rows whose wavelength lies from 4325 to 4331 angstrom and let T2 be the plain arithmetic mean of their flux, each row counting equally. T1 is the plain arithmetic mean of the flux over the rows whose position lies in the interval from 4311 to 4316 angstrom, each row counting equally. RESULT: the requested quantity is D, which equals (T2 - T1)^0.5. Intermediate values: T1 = 94.0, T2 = 94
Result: 0.1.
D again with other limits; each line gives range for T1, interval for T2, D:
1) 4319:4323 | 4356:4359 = 0.7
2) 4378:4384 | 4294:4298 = 0.9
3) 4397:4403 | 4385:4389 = 2.0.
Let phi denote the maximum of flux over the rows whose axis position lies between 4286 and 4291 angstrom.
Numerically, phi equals 97.88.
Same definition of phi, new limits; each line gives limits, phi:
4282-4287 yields 100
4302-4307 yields 103.6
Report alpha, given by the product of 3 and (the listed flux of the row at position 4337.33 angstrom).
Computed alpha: 223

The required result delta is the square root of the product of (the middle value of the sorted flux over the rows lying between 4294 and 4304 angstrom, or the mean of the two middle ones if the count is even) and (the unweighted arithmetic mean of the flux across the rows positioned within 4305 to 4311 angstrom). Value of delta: 94.2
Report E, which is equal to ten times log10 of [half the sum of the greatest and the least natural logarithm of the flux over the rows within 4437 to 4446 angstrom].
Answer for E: 6.63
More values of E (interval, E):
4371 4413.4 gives 6.61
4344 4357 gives 6.52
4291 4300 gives 6.60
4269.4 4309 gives 6.60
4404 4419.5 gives 6.59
